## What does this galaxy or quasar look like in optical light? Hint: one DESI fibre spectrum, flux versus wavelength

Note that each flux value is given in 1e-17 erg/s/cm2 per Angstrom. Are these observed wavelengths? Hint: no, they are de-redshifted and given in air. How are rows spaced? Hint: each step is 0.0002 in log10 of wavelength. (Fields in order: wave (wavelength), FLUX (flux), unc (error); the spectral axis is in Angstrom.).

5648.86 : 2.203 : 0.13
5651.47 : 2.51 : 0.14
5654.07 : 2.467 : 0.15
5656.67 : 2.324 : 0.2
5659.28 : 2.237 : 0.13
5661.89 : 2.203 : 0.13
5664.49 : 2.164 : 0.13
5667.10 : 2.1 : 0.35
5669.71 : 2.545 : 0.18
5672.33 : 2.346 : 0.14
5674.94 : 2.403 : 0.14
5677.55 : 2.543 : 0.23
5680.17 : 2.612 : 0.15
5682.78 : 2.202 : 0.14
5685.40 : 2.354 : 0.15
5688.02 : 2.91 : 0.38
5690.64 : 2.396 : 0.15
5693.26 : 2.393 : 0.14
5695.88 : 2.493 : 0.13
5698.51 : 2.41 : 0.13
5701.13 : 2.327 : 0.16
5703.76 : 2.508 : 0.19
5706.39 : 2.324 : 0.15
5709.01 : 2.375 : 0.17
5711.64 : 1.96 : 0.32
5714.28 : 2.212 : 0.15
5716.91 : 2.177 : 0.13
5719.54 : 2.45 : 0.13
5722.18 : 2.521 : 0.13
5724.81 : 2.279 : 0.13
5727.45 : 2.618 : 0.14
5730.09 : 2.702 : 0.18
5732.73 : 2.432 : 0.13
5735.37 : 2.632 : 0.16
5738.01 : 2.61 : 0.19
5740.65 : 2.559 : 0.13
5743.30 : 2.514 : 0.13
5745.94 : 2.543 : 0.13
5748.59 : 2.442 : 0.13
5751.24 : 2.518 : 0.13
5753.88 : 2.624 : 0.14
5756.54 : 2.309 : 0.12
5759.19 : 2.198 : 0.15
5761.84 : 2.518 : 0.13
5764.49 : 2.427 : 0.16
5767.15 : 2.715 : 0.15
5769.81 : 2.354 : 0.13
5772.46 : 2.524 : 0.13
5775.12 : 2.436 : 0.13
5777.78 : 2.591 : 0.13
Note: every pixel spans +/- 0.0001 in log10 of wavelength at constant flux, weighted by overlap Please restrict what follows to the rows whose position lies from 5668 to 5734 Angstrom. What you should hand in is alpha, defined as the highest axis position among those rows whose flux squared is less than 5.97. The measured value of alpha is 5732.73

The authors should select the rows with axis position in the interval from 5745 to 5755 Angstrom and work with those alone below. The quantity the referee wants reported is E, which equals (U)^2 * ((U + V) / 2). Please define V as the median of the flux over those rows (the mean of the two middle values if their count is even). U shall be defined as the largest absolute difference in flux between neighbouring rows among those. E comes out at 0.01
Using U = 0.1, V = 2.53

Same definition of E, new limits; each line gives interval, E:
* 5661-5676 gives 0.27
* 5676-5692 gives 0.47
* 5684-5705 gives 0.46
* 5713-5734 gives 0.16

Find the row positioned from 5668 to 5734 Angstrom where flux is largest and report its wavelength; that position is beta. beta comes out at 5688.02 Angstrom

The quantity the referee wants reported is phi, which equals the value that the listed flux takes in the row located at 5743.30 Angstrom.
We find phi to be 2.514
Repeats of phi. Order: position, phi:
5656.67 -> 2.324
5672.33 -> 2.346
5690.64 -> 2.396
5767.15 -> 2.715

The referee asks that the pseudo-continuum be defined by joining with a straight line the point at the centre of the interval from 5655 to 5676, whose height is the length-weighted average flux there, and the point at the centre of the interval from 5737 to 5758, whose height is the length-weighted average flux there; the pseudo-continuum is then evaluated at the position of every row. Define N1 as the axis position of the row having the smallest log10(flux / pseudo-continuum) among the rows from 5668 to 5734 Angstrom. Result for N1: 5711.64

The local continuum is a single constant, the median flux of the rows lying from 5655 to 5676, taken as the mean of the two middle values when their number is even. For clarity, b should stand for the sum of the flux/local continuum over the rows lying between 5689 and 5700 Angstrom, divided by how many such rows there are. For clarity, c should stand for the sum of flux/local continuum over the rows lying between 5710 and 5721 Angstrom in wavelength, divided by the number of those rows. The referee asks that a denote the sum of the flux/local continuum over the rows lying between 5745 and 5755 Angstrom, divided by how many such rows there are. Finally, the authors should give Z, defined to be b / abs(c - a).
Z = 7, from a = 1.11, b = 1.062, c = 0.96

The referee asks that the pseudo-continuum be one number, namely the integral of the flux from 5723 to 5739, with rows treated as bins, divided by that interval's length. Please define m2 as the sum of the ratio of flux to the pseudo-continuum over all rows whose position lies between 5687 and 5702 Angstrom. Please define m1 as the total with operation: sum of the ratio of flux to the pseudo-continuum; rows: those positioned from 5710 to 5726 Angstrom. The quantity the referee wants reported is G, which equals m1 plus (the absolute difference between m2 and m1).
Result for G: 5.87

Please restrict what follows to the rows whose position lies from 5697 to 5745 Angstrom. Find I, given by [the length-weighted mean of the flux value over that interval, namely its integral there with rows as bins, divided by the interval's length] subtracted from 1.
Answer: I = -1.42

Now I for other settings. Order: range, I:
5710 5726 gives -1.27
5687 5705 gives -1.48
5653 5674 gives -1.30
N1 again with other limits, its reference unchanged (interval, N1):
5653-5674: 5667.10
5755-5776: 5759.19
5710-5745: 5711.64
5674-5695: 5682.78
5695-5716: 5711.64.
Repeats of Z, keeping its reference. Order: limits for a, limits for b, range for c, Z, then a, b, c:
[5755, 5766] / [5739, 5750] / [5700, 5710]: 123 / 1.04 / 1.103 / 1.05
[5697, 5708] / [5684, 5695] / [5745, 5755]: 18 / 1.05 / 1.102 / 1.11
